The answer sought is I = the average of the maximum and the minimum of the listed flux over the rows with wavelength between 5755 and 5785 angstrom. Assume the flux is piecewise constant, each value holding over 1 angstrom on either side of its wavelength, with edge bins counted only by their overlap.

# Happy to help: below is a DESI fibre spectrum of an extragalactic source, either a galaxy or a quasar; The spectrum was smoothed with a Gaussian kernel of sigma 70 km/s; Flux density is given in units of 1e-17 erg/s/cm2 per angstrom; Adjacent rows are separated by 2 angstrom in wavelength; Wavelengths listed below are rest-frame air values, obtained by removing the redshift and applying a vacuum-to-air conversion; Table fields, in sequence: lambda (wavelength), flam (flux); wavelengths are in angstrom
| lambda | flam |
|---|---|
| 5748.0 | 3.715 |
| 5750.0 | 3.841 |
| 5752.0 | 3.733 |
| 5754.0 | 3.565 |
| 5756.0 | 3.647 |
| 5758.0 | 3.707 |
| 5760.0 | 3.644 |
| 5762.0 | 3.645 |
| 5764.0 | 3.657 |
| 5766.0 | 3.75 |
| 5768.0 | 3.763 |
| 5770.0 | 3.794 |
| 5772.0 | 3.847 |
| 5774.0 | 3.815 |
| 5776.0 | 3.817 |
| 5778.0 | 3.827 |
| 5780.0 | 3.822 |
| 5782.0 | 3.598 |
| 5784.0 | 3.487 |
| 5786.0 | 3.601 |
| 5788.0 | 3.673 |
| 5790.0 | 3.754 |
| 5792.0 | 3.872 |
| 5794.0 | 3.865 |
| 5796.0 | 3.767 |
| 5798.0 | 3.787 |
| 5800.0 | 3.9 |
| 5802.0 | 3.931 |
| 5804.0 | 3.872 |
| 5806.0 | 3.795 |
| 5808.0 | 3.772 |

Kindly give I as 3.67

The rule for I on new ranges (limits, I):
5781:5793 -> 3.68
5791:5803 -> 3.85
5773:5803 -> 3.71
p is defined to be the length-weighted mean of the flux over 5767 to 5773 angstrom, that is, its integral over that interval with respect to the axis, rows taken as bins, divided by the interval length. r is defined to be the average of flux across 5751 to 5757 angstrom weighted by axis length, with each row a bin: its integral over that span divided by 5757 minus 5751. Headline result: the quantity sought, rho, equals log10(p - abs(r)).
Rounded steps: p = 3.80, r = 3.65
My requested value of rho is -0.82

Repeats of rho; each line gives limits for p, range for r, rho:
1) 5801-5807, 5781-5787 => -0.52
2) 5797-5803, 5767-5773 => -1.15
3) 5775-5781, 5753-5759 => -0.74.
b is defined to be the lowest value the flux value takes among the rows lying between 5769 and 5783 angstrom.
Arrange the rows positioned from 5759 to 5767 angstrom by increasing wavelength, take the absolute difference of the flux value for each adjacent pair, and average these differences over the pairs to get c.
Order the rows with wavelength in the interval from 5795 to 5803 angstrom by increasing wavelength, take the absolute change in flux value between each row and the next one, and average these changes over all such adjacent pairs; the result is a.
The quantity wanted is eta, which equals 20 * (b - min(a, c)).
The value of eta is 71.3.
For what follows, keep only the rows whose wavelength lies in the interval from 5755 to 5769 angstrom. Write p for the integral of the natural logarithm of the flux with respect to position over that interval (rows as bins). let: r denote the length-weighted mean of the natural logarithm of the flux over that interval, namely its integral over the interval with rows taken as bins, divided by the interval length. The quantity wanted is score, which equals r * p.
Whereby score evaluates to 23.8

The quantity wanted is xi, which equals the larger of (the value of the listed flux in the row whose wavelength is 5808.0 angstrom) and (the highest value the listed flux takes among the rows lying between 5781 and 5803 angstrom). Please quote 3.93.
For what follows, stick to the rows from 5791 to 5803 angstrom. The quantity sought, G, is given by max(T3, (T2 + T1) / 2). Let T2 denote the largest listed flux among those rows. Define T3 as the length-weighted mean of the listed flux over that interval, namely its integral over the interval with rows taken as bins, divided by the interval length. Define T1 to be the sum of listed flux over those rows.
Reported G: 13.5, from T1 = 23.1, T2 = 3.931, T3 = 3.85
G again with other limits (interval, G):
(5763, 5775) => 13.2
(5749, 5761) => 13.0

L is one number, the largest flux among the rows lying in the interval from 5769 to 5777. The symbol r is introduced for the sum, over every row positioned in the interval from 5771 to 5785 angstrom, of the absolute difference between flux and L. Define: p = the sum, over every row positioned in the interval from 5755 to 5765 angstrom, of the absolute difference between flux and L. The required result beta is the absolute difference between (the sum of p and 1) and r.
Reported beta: 1.22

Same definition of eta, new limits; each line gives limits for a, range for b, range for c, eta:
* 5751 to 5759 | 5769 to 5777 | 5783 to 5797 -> 74.2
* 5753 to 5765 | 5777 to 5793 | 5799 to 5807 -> 68.9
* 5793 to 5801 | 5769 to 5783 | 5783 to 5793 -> 70.4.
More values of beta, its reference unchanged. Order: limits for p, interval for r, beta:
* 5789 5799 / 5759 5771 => 0.45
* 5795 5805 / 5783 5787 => 0.70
